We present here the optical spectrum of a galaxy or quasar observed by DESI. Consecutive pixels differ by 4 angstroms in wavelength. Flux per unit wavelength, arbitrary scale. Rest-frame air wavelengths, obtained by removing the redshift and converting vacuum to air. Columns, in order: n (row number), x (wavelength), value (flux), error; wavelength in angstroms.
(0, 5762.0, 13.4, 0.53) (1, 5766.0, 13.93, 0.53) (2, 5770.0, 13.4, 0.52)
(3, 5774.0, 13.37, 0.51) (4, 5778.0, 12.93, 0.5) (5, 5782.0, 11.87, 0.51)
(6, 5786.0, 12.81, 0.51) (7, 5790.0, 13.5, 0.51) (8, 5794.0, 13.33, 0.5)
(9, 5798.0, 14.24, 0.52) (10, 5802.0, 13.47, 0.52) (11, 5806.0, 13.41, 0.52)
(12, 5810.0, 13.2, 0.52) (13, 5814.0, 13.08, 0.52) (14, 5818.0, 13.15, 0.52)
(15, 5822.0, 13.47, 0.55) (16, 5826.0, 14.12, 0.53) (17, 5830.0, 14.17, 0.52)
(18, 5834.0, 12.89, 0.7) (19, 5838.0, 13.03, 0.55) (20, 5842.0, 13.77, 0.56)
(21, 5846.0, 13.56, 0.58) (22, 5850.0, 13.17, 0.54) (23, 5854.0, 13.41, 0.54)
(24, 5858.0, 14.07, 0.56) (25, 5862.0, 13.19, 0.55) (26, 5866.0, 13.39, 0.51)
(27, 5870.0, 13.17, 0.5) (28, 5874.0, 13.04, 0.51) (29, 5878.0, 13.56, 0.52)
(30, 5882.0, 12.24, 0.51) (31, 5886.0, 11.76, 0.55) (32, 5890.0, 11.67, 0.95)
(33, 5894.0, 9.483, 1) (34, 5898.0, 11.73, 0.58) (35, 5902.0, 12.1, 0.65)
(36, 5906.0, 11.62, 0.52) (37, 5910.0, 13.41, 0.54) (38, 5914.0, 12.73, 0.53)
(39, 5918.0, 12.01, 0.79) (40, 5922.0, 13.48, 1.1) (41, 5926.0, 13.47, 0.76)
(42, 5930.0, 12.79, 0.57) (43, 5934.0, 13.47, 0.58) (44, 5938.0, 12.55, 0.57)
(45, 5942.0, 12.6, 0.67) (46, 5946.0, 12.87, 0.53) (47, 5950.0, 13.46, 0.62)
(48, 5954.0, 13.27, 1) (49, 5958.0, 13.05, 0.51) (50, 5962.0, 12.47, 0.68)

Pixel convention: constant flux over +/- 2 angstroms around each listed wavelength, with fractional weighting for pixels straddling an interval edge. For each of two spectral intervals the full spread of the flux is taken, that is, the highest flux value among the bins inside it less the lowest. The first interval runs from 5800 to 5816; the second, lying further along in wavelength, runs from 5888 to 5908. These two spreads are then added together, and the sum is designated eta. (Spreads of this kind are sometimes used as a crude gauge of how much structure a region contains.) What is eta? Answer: 3.0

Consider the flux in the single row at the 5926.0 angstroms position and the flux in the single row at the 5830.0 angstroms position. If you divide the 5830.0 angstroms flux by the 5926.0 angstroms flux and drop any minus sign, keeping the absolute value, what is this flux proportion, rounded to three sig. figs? 1.05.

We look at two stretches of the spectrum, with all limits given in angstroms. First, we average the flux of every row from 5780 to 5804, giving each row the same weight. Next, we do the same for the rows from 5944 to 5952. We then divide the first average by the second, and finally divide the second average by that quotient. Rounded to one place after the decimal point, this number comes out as 13.1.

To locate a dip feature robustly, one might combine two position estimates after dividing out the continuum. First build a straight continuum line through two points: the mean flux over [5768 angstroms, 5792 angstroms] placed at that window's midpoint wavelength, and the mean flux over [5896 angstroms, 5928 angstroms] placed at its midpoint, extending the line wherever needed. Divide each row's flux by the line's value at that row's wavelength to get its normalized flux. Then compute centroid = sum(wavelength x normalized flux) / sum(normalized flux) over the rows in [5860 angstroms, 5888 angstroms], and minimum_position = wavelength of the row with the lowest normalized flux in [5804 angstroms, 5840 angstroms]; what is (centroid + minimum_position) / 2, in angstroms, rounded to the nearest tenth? 5853.9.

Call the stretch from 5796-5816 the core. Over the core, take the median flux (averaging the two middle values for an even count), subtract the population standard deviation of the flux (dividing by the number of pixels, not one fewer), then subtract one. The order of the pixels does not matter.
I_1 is 12.0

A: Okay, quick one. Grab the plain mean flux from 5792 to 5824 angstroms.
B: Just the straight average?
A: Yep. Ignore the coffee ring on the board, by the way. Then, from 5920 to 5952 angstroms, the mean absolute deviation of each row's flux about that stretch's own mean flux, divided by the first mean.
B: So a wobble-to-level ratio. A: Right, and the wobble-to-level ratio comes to 0.029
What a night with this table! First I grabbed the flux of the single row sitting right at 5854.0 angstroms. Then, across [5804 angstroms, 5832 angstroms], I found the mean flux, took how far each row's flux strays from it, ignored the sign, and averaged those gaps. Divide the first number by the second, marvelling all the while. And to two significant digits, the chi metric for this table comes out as 37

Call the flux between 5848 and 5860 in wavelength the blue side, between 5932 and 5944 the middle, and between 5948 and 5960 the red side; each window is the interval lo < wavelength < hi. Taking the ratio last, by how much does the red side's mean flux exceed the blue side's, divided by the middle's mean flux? -0.023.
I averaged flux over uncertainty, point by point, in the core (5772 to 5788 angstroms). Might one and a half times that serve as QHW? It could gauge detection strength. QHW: 37.7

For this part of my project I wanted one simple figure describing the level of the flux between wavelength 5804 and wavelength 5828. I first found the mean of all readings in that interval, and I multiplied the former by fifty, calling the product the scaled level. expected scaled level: 670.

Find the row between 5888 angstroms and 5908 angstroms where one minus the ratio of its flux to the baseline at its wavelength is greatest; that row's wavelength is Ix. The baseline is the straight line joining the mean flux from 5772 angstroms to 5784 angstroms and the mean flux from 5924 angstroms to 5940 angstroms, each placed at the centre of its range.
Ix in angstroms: 5894.0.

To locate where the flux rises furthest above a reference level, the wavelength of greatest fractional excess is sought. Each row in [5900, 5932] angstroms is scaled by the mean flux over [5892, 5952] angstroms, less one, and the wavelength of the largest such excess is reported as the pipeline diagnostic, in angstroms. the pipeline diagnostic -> 5922.0 angstroms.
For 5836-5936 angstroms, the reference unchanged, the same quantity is 5858.0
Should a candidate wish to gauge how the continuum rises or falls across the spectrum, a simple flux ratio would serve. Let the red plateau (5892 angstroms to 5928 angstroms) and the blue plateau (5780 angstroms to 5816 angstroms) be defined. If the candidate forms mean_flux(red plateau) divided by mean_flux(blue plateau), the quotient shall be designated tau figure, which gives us 0.93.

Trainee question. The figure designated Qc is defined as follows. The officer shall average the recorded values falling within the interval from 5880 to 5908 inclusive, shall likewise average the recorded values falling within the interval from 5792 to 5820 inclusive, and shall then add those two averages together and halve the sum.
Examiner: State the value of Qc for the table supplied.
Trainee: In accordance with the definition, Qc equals 12.5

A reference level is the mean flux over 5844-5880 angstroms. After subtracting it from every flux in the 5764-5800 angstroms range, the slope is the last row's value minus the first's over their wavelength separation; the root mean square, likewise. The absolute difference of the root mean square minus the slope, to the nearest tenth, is 0.6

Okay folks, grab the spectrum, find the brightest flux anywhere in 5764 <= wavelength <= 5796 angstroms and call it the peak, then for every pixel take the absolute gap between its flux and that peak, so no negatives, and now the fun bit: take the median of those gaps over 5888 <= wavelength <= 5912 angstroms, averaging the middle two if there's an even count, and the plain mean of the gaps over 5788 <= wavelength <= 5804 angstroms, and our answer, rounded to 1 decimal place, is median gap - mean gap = 1.8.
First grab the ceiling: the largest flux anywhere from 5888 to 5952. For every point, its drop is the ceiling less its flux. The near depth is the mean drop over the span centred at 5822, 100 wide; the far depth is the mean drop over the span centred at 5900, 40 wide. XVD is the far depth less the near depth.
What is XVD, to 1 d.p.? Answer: 1.5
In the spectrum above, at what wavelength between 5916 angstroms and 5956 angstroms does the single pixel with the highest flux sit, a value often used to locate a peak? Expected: 5922.0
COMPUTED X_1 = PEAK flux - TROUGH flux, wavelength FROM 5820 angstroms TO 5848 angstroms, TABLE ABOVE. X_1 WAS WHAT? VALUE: 1.3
